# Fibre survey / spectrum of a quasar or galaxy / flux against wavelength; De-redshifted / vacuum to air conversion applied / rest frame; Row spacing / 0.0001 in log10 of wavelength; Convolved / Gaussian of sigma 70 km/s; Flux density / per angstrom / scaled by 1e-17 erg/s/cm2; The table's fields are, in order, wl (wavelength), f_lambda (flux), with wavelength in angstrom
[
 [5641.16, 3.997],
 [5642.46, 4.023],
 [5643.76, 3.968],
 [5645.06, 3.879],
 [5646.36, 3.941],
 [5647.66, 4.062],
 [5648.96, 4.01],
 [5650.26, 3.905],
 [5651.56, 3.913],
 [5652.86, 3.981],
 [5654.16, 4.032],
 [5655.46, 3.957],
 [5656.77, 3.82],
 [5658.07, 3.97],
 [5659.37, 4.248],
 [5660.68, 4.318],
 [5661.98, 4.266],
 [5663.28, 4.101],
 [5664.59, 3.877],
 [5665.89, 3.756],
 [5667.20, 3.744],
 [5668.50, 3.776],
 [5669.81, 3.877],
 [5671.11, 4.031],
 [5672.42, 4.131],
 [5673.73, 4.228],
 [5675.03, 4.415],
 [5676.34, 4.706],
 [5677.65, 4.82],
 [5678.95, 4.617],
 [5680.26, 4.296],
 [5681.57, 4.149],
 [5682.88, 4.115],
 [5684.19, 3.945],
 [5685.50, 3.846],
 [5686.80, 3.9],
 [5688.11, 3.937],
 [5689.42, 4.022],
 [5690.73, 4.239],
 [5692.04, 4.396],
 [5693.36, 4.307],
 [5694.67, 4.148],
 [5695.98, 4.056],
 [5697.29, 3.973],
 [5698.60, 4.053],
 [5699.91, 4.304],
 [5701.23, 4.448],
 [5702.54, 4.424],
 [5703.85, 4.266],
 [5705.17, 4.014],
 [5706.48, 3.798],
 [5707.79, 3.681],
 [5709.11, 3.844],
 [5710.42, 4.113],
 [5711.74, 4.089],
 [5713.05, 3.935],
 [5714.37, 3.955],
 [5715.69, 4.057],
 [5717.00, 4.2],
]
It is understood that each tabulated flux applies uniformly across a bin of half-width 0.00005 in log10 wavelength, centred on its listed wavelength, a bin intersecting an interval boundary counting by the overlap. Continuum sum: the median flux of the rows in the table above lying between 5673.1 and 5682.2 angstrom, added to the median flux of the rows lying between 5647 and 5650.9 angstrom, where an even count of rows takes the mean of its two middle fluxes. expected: 8.4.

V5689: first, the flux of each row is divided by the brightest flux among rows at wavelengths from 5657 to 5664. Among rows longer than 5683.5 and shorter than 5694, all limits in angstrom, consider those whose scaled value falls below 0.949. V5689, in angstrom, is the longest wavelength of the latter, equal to 5689.42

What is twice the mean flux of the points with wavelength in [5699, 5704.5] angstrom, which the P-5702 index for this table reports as 8.7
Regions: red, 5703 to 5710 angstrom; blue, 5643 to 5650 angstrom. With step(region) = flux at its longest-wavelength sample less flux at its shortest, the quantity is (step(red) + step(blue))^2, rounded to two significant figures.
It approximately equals 0.14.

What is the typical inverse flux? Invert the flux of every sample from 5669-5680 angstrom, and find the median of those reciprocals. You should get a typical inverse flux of 0.232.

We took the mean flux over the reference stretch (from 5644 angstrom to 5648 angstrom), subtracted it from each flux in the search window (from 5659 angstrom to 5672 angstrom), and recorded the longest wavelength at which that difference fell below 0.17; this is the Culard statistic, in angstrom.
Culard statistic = 5671.11 angstrom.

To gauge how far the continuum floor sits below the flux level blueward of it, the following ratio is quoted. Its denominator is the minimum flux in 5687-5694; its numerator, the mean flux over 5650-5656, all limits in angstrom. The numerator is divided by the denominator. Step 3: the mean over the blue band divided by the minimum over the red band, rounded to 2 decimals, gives 1.01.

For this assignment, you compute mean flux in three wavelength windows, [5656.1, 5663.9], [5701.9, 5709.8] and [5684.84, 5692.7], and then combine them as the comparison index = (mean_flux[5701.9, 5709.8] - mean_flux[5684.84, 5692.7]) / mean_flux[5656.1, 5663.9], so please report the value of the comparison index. -0.013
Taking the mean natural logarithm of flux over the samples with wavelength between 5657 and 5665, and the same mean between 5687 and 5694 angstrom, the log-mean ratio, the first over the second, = 0.99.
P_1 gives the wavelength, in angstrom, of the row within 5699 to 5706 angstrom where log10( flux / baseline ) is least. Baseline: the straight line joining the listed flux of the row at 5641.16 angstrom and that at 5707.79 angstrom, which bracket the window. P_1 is 5705.17 angstrom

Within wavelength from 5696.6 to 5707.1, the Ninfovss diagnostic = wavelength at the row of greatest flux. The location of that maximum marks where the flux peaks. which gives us 5701.23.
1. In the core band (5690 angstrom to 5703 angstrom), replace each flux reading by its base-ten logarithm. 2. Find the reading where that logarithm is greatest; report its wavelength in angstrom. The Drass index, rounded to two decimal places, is 5701.23 angstrom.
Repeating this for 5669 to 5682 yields 5677.65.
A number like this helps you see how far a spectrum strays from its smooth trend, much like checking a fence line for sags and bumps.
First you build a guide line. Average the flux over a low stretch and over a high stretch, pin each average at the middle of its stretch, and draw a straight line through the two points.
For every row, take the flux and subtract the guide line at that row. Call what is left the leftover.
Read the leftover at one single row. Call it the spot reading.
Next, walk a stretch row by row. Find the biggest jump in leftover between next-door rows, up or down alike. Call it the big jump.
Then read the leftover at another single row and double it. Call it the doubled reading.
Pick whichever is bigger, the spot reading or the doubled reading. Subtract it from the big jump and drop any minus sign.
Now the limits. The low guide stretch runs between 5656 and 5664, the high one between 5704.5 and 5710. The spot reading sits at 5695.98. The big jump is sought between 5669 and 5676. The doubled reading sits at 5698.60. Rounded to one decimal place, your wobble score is 0.1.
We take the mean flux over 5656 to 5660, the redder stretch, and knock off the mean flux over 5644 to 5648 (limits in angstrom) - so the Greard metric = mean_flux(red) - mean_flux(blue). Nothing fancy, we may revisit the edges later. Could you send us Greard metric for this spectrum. 0.05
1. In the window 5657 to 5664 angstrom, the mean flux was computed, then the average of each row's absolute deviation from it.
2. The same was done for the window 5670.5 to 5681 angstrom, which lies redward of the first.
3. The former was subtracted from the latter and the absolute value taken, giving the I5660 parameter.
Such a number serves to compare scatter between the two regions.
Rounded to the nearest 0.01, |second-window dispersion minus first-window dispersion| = 0.12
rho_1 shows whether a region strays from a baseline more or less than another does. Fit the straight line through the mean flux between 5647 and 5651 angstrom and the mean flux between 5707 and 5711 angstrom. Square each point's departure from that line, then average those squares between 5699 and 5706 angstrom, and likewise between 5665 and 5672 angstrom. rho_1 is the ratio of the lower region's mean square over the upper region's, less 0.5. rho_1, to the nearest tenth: -0.4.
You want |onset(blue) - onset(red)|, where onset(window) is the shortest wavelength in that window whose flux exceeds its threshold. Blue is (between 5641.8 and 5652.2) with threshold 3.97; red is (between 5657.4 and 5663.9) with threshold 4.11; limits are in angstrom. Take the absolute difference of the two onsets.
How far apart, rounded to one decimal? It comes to 16.9 angstrom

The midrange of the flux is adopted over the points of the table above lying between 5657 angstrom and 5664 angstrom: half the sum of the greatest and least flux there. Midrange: 4.14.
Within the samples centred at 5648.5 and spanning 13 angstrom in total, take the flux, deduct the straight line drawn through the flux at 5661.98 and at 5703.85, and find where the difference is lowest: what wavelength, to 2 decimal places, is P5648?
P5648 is 5645.06 angstrom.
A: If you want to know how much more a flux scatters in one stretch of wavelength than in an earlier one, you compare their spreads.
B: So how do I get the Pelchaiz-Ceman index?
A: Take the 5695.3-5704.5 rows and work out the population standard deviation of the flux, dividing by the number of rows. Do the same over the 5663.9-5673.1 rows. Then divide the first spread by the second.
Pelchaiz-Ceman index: 1.29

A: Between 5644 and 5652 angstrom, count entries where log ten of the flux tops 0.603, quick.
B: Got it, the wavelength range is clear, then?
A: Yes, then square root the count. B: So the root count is 1.4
